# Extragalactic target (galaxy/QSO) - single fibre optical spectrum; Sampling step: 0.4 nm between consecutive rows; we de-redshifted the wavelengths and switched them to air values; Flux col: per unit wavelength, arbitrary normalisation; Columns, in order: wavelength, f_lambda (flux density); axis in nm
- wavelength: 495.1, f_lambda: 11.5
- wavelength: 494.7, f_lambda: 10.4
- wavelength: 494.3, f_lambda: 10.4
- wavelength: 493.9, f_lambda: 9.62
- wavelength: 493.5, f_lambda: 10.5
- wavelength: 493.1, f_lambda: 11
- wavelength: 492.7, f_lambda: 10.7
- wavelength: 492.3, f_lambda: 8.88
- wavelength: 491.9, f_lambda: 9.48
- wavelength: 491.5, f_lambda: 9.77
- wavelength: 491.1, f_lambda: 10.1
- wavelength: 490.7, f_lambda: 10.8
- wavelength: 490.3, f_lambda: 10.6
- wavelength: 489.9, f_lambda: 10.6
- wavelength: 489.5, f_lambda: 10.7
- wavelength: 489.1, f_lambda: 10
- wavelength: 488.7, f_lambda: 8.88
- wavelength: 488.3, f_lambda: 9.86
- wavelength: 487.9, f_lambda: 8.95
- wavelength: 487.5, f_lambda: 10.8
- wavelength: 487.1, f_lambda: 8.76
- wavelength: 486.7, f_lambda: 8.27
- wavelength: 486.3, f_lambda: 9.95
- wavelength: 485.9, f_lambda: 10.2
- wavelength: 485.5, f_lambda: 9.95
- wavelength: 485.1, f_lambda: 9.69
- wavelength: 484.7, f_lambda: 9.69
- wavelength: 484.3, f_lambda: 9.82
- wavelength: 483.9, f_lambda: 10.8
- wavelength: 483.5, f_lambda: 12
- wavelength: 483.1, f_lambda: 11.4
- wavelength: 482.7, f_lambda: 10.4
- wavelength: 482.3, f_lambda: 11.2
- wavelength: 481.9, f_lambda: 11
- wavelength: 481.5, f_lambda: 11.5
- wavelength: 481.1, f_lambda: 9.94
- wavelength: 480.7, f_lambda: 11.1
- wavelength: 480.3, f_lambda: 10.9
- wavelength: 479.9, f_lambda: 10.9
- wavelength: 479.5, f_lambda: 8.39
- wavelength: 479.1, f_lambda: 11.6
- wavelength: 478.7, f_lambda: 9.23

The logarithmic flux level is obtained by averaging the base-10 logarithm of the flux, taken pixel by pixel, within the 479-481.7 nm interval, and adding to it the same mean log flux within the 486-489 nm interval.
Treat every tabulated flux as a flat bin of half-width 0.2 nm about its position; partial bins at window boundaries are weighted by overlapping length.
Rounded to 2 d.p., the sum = 1.99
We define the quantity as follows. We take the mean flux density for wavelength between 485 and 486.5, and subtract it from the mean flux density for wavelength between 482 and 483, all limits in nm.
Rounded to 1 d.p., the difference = 0.9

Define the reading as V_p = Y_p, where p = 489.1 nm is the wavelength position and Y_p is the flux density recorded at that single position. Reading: 10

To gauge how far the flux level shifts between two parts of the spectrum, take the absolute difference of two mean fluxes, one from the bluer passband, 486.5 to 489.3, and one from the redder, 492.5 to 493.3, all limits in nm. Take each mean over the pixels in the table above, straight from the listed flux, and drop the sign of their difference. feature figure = 1.49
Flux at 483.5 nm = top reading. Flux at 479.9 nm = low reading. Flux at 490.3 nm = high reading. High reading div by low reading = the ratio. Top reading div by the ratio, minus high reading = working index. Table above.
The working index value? 1.7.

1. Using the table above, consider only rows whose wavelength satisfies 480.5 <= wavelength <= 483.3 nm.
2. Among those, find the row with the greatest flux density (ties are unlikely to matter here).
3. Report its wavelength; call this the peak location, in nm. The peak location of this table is 481.5 nm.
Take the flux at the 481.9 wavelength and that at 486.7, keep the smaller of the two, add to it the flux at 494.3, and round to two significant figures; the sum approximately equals 19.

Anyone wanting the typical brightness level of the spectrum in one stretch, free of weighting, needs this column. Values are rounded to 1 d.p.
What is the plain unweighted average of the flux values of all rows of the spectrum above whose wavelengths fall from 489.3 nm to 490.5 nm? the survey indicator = 10.6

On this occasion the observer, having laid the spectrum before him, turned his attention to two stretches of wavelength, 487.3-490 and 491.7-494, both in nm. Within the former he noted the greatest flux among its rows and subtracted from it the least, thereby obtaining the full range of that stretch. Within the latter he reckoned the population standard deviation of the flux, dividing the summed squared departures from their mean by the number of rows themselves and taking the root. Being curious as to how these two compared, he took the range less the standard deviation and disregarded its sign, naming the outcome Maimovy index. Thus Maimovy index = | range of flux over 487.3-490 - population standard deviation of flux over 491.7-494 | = 1.2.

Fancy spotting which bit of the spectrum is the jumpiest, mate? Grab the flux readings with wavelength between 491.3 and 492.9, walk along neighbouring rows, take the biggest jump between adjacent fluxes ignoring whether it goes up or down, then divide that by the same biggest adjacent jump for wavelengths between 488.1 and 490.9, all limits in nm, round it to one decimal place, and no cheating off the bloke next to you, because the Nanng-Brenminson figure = 1.6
